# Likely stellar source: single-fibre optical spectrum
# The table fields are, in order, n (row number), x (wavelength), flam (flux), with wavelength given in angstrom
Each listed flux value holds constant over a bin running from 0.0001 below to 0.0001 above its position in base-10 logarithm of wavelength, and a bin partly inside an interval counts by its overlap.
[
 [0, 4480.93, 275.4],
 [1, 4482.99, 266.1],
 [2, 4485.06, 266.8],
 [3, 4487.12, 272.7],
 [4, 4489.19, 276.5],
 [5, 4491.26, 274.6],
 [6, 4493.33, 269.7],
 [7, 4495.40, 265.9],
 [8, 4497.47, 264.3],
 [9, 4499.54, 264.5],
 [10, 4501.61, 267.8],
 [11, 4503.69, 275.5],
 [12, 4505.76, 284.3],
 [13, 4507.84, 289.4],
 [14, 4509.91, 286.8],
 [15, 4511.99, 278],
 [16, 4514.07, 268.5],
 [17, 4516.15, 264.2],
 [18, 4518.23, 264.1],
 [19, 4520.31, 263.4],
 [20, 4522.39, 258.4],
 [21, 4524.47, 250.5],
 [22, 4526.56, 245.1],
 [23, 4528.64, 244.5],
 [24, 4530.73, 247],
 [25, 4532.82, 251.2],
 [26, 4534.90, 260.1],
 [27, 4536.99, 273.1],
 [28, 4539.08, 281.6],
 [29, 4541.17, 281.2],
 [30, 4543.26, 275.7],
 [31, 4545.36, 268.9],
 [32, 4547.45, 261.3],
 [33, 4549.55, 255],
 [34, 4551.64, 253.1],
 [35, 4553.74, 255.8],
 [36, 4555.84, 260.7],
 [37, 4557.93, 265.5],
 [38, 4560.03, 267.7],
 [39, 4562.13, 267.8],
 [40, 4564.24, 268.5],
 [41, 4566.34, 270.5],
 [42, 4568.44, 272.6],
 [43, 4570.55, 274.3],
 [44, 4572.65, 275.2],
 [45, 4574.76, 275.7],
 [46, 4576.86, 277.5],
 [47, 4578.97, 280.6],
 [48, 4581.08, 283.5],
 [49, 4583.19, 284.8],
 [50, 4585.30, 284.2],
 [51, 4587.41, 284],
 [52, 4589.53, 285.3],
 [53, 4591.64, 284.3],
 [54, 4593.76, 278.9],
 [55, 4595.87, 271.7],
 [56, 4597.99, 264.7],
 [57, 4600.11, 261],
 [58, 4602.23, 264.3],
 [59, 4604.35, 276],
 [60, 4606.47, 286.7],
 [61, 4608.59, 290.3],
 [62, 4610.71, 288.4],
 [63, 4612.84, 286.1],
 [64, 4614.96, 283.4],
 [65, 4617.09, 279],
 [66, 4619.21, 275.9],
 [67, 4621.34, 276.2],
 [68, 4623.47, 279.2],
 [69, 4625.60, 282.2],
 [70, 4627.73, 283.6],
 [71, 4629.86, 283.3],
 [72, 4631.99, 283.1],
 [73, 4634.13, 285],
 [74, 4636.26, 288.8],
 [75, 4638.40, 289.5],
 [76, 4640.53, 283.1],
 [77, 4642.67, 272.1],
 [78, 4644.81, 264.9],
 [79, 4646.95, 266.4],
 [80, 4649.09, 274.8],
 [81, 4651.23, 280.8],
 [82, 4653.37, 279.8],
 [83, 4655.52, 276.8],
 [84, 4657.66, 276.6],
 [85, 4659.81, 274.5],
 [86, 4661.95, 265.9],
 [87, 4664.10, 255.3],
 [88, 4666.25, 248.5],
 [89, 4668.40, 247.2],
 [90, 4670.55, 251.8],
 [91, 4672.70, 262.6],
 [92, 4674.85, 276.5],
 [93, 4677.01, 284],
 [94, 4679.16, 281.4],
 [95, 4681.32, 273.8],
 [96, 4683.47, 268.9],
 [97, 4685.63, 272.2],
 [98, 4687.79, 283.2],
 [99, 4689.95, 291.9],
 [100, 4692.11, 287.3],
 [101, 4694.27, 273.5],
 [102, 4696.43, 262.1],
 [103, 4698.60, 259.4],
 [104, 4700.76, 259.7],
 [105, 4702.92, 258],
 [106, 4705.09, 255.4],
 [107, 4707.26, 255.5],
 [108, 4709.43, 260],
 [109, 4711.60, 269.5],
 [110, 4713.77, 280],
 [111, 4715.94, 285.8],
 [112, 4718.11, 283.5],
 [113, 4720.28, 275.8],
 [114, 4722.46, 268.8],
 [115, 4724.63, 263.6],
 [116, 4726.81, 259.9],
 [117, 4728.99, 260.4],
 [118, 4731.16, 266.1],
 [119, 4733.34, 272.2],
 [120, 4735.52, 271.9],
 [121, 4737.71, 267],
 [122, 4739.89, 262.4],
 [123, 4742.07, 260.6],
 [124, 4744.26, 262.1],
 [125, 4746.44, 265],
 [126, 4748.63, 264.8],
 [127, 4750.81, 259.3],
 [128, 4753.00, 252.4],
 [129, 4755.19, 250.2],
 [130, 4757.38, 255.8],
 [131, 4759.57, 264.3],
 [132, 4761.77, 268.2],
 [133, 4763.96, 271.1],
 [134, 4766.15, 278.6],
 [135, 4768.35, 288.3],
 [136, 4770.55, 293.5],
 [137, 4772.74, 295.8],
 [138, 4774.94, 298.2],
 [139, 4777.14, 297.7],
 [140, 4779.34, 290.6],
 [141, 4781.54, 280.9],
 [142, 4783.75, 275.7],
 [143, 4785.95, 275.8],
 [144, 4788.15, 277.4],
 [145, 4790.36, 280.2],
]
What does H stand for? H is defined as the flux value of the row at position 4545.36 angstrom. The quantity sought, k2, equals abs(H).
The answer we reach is 269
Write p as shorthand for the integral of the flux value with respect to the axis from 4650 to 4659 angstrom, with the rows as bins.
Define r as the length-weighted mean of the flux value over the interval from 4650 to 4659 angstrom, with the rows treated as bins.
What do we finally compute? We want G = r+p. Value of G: 2782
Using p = 2504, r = 278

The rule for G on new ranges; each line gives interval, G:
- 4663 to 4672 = 2512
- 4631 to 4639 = 2576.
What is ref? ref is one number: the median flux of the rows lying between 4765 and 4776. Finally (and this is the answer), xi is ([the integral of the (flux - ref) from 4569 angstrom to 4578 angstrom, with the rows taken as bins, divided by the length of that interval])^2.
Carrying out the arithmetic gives 322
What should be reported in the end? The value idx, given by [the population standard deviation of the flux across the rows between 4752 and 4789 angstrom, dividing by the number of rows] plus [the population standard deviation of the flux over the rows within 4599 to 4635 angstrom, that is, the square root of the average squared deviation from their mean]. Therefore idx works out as 23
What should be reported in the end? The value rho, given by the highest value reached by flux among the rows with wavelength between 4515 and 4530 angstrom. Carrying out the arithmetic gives 264.2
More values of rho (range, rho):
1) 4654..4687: 284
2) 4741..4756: 265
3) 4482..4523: 289.4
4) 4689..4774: 295.8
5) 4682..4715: 291.9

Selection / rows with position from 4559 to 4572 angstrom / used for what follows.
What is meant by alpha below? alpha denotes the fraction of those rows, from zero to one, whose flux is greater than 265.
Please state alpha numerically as 1.0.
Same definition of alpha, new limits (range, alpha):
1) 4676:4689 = 1.0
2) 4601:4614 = 0.8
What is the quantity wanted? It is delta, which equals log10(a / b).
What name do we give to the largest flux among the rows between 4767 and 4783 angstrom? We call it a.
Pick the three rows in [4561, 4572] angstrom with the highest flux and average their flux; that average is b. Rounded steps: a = 298.2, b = 272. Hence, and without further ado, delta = 0.039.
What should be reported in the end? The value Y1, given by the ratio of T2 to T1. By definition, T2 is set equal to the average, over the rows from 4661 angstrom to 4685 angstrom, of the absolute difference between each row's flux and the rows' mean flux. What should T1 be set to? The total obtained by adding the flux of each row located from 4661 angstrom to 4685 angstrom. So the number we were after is 0.0037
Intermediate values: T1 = 2916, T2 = 10.9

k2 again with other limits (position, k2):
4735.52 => 272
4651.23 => 281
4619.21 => 276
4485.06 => 267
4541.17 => 281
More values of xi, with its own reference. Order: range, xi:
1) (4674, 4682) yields 203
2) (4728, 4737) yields 665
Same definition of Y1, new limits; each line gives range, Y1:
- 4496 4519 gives 0.0028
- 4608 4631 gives 0.0012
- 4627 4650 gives 0.0024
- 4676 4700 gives 0.0028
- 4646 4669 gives 0.0035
